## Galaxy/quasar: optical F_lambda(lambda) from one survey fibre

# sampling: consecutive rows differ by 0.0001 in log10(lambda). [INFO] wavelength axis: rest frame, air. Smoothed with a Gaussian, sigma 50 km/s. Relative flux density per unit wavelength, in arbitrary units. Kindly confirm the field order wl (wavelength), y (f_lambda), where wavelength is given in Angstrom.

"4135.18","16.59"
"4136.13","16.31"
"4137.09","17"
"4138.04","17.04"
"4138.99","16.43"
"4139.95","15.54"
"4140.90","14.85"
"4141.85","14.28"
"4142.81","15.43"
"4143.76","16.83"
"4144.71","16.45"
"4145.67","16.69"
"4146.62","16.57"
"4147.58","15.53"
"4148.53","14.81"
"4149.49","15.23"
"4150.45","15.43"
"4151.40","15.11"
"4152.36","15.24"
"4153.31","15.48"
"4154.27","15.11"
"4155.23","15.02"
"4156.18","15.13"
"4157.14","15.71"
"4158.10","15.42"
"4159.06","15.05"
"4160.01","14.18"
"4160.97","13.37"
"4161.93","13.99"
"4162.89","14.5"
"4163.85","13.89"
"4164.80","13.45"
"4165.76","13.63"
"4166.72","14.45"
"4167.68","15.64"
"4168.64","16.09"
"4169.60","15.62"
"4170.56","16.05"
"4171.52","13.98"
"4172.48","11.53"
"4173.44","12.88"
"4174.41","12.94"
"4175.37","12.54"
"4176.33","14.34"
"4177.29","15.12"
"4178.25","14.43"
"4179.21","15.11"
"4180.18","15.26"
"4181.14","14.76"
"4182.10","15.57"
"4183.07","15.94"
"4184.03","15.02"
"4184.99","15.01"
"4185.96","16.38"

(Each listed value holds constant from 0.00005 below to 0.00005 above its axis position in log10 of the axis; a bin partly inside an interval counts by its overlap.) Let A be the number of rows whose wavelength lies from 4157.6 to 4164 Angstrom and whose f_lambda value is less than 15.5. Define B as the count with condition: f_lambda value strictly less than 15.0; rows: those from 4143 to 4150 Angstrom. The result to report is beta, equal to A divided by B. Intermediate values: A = 7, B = 1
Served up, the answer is 7.0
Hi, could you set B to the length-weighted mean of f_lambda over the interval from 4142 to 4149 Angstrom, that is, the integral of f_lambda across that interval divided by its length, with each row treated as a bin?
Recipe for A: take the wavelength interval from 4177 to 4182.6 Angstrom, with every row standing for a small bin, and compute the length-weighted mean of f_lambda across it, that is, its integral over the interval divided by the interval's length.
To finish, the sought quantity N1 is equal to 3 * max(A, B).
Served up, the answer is 47.9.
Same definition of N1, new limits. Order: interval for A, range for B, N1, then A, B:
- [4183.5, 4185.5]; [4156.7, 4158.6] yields 46.5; 15.1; 15.5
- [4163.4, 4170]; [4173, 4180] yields 44.1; 14.7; 14.0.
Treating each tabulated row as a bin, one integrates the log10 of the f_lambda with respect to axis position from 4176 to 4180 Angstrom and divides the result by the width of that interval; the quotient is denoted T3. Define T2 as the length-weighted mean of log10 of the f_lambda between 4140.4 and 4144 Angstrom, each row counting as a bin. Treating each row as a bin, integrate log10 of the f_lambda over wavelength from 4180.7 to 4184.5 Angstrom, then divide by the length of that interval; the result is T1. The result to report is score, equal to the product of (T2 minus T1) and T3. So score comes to 0.00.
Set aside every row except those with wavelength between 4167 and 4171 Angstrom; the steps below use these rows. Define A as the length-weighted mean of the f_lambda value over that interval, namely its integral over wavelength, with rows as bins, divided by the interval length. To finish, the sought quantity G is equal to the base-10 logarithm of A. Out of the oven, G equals 1.20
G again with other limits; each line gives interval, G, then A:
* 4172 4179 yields 1.13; 13.5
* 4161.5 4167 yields 1.15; 14.0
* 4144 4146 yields 1.22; 16.6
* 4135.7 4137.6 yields 1.22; 16.6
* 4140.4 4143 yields 1.17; 14.8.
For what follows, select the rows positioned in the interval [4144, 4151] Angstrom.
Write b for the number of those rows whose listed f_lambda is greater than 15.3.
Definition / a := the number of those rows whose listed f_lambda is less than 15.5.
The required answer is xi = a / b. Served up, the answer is 0.6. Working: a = 3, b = 5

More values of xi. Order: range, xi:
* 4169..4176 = 2.5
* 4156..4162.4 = 3.0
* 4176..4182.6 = 6.0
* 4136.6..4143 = 0.6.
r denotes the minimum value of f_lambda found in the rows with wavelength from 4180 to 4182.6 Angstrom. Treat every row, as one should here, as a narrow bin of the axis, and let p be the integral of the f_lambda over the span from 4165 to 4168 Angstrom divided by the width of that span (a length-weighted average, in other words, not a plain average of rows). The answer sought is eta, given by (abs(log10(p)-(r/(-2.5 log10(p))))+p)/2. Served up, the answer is 10.3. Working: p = 14.4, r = 14.76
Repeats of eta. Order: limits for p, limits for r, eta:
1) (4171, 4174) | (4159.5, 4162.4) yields 9.4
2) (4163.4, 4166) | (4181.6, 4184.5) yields 10.1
